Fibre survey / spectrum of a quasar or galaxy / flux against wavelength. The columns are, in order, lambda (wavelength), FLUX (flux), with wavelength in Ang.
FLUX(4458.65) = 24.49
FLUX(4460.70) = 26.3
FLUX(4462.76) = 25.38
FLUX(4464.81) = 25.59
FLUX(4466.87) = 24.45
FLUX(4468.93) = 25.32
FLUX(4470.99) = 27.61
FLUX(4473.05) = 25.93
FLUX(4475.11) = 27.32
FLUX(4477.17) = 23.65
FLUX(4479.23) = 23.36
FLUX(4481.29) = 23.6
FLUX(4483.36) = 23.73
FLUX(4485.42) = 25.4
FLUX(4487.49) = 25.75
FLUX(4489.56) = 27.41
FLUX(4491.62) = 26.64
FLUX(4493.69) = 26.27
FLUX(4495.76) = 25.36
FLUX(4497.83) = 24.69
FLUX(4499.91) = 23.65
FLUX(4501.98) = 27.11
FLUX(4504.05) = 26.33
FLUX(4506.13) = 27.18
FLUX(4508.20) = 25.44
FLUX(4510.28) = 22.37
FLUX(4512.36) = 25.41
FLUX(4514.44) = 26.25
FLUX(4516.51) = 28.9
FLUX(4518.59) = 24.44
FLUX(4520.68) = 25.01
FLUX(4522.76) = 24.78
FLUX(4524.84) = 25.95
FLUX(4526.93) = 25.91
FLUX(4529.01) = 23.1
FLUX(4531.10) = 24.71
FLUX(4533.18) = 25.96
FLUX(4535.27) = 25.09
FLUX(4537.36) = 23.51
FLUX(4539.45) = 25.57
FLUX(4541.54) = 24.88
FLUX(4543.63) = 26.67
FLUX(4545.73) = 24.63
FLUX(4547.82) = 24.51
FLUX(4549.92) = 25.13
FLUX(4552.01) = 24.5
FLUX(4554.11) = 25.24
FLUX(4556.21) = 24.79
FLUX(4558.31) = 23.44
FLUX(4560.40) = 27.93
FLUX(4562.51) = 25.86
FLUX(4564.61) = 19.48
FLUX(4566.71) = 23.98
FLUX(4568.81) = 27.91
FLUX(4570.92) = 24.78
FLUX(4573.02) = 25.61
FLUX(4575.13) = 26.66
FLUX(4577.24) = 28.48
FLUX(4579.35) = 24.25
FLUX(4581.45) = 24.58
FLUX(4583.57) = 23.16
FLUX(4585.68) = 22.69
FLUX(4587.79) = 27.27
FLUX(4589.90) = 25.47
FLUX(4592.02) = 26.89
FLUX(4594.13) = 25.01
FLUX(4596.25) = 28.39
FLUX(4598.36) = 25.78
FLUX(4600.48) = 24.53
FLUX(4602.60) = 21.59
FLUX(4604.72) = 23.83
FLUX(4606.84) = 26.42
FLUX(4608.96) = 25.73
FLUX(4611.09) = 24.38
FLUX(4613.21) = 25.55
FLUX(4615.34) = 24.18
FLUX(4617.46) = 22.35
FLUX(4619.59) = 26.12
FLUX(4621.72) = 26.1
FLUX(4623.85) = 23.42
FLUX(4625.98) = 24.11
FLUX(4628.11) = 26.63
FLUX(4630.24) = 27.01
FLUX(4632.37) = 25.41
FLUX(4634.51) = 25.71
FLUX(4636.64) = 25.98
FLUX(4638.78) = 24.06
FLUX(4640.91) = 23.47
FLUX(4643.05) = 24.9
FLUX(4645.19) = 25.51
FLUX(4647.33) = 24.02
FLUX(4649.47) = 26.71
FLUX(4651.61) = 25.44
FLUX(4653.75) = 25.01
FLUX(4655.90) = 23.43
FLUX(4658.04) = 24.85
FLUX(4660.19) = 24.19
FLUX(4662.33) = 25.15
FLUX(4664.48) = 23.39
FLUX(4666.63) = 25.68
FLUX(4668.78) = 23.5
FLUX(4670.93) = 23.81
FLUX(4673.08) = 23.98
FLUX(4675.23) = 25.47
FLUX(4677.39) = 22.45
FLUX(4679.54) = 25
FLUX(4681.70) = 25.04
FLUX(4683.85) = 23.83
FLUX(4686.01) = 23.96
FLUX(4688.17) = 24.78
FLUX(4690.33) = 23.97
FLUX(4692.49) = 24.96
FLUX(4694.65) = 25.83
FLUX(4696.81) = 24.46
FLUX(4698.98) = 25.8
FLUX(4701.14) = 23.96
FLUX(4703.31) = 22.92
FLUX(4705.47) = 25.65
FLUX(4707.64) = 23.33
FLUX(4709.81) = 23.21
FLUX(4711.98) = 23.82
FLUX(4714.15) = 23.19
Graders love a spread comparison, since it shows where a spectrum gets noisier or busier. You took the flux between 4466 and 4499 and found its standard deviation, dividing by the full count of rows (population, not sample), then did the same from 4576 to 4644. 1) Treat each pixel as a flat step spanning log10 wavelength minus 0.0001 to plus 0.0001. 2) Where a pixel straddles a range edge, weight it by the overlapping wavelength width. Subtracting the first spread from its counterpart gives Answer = 0.2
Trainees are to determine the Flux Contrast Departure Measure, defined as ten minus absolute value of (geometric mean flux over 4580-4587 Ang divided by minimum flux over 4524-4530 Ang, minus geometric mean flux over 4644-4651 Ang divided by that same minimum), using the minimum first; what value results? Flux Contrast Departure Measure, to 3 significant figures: 9.92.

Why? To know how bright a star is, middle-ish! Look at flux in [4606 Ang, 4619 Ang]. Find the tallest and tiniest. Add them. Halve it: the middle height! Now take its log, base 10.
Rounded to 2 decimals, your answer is 1.39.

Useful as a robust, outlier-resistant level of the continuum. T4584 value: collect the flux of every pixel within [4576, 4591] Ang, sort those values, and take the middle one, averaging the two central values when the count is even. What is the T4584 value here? 24.6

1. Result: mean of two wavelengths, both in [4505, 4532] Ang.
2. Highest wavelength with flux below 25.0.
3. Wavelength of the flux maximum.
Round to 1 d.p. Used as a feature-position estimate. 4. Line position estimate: 4523.8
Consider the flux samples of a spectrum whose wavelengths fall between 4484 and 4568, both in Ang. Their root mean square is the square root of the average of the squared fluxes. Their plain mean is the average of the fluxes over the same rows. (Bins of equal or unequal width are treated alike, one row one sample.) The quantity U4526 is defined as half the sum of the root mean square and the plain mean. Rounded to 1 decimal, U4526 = 25.3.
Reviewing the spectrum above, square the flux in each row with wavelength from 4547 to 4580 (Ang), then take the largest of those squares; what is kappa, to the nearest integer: 811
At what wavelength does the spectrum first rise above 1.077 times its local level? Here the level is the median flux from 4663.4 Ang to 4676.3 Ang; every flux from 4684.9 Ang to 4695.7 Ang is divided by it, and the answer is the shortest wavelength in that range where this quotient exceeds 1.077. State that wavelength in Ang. 4694.65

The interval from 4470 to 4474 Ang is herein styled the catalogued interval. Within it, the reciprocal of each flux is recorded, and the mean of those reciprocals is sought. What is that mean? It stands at 0.037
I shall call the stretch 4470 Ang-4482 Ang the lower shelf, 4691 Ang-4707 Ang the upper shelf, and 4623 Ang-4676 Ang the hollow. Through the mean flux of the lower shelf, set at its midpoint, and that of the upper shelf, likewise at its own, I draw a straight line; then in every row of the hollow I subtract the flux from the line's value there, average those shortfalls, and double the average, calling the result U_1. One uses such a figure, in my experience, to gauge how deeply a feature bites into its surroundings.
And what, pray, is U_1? 0.1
